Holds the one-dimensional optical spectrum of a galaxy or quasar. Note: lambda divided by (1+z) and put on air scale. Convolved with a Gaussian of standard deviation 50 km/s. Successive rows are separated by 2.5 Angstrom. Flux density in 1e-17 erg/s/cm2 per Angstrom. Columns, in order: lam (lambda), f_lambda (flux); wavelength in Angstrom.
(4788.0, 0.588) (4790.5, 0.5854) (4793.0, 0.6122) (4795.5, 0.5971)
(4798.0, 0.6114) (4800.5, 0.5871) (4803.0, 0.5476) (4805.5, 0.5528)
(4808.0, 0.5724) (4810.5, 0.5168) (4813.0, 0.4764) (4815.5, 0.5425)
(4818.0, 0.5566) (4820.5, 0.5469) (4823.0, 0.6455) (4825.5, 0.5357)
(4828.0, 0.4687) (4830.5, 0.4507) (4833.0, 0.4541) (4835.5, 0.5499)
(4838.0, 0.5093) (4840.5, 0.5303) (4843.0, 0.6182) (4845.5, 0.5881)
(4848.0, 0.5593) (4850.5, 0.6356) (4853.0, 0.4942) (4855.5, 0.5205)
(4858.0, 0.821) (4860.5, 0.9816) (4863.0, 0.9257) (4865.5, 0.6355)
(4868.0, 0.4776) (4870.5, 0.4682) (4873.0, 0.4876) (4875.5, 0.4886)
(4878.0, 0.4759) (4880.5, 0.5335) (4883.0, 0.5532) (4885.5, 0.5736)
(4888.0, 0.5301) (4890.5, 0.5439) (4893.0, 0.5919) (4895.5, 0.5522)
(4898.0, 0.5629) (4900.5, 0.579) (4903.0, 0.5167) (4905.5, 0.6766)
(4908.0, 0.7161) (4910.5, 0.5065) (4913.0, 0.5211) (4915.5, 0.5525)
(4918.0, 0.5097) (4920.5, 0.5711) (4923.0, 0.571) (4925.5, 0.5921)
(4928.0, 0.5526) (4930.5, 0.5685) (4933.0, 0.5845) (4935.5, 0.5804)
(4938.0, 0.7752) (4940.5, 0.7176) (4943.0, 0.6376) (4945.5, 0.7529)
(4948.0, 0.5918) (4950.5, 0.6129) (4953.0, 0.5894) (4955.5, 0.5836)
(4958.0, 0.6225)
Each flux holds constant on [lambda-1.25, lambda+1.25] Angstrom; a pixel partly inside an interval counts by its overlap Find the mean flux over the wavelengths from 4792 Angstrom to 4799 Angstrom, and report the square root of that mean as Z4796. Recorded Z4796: 0.779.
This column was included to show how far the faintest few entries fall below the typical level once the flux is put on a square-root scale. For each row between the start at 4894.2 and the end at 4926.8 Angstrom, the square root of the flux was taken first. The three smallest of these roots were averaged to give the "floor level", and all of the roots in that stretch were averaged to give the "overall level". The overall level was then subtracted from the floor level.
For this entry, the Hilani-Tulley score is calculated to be -0.04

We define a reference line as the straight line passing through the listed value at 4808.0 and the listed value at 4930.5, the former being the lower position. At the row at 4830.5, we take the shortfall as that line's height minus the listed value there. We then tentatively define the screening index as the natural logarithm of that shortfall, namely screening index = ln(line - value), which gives -2.1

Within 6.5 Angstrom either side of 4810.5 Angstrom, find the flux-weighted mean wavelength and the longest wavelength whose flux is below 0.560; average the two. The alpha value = 4812.9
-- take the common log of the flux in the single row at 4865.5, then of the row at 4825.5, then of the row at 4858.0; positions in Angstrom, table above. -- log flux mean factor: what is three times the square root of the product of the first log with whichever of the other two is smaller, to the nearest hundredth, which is 0.69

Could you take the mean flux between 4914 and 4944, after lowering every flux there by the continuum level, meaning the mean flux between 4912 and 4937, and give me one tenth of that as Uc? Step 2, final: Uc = 0.004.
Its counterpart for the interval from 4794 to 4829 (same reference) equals -0.001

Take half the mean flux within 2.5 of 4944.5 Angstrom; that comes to 0.35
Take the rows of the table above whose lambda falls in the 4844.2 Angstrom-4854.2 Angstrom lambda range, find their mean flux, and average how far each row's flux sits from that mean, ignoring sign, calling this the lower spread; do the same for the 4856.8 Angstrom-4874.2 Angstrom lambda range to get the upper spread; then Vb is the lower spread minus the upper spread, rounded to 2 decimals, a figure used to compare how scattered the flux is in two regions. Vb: -0.15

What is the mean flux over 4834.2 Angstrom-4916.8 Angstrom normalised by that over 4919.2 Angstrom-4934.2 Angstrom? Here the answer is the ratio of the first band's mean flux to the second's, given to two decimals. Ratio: 1.02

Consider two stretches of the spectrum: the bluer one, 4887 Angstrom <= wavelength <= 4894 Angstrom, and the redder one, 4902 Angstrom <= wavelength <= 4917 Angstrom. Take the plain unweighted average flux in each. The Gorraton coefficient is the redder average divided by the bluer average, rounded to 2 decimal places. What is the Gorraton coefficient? 1.05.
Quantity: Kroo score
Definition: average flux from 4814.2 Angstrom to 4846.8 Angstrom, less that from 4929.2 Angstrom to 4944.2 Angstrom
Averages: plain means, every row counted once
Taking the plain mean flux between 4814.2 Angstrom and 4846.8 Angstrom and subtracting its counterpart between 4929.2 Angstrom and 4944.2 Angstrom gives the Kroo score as -0.11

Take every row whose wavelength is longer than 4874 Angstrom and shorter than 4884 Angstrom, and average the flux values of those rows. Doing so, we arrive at 0.51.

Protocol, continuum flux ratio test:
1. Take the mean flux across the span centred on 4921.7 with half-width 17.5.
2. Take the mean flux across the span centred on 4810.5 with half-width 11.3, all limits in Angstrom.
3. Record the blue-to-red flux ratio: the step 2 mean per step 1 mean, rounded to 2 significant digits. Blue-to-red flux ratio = 0.92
